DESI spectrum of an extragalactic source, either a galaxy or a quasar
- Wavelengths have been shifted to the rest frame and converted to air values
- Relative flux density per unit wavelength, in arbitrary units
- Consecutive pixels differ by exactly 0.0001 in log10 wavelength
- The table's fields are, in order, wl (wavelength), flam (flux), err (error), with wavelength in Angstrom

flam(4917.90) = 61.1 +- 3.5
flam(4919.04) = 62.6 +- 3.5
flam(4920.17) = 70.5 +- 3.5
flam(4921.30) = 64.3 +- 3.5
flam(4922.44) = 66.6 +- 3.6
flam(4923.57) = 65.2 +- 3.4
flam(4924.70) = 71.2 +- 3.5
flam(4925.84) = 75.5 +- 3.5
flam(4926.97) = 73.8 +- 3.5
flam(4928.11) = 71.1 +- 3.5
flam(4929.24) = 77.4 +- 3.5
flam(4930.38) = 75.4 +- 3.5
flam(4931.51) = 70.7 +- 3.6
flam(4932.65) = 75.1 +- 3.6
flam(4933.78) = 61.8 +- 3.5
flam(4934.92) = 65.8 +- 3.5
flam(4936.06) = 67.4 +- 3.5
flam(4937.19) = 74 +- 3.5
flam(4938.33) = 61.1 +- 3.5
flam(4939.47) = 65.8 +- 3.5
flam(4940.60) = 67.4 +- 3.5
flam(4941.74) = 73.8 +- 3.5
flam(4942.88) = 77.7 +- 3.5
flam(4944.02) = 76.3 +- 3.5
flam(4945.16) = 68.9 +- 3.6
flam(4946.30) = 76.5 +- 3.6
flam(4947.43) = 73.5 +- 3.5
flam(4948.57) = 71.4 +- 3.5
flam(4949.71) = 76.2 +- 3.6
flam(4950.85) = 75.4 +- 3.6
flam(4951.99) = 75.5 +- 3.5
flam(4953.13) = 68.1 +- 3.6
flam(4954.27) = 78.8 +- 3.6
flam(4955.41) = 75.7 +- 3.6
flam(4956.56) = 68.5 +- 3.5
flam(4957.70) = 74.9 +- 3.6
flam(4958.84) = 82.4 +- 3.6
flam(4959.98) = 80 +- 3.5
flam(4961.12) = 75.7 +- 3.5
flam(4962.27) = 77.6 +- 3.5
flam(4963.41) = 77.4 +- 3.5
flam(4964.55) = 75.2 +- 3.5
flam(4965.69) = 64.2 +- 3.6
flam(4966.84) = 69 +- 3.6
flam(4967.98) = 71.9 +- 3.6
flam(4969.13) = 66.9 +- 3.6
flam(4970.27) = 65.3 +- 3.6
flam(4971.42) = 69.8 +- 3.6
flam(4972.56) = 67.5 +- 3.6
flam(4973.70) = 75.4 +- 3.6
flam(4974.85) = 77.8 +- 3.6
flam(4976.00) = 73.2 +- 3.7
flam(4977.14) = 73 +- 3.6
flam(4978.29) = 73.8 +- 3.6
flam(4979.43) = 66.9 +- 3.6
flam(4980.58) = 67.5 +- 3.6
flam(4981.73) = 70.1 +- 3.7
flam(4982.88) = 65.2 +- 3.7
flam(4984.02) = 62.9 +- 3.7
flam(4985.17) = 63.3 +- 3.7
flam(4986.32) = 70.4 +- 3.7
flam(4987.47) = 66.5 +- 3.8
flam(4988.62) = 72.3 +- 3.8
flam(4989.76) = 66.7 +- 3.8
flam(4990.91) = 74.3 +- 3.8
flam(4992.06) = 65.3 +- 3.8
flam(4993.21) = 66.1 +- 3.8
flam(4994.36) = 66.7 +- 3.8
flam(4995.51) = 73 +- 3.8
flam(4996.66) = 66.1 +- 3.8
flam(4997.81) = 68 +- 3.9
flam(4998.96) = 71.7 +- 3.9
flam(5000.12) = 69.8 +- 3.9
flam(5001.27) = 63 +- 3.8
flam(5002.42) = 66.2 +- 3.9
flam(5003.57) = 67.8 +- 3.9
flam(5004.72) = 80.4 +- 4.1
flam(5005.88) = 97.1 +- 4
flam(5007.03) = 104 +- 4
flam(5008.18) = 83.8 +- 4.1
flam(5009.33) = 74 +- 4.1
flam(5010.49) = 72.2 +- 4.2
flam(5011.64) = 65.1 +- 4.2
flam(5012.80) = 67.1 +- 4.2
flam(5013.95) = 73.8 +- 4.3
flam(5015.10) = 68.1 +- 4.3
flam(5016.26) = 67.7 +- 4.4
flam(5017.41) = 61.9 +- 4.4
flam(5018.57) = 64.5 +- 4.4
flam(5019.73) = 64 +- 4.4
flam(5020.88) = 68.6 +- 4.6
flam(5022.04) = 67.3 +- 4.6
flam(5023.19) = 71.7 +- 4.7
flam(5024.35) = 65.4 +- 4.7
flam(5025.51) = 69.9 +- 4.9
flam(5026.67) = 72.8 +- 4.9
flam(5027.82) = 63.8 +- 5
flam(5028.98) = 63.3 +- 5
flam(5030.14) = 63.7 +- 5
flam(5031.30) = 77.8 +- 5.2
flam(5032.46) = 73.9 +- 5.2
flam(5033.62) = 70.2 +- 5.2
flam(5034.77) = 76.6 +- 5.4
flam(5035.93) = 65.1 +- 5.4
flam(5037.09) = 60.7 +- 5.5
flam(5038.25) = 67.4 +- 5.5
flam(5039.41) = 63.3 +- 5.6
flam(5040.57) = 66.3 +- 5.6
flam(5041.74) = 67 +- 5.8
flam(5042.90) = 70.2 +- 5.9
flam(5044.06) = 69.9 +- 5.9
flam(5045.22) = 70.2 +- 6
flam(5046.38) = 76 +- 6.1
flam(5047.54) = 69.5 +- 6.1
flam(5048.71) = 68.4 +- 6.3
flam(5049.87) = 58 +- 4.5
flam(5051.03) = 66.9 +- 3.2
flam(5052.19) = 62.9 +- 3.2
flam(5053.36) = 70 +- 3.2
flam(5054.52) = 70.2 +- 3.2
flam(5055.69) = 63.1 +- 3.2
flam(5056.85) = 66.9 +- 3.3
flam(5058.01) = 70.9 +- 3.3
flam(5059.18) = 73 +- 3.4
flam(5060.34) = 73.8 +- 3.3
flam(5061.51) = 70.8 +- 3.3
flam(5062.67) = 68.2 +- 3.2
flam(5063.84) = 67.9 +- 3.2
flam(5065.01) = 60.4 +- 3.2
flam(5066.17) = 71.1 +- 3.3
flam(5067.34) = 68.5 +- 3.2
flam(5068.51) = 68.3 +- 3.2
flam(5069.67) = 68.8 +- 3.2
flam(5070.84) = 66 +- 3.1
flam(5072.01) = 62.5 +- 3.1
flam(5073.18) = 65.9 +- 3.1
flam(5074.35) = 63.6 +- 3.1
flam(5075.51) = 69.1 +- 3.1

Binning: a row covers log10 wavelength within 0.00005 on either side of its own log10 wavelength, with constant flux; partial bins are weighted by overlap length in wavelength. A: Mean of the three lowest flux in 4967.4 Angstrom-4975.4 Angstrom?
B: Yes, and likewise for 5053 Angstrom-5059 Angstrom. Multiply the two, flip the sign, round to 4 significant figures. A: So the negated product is -4438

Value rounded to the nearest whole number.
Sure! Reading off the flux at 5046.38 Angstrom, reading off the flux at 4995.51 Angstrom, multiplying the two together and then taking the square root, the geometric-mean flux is 74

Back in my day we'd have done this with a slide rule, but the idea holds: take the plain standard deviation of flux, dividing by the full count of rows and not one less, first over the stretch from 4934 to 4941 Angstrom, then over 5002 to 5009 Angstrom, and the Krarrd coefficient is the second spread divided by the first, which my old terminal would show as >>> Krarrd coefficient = 3.7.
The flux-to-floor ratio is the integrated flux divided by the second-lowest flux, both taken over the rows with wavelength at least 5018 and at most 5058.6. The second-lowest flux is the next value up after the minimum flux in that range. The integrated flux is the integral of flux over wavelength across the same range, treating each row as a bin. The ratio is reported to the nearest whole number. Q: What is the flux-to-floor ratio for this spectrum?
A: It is 45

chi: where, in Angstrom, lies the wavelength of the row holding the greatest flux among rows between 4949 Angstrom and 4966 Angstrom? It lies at 4958.84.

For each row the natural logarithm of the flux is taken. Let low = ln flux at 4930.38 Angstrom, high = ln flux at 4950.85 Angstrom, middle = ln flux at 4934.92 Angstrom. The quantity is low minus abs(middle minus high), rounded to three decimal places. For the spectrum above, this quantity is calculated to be 4.187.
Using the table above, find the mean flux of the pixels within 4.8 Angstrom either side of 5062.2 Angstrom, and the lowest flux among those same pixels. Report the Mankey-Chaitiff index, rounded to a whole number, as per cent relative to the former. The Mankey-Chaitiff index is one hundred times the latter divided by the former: 87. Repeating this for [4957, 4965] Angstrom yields 97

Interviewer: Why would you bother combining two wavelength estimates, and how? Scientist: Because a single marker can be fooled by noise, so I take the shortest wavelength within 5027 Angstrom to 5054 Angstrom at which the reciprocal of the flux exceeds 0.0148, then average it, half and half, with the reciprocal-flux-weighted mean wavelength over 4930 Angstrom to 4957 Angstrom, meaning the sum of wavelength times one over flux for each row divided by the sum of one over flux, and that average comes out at 4985.5 Angstrom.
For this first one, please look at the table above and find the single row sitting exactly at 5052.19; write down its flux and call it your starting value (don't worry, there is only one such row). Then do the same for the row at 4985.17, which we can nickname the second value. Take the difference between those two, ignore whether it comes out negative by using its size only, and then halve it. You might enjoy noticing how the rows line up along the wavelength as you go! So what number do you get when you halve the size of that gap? 0.2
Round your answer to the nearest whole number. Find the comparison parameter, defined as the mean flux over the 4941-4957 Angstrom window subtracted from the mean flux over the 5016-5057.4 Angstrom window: -6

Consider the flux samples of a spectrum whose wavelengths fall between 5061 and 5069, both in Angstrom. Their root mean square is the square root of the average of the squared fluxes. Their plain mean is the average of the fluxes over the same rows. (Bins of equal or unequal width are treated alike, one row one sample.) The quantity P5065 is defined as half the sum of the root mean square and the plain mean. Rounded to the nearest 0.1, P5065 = 67.9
